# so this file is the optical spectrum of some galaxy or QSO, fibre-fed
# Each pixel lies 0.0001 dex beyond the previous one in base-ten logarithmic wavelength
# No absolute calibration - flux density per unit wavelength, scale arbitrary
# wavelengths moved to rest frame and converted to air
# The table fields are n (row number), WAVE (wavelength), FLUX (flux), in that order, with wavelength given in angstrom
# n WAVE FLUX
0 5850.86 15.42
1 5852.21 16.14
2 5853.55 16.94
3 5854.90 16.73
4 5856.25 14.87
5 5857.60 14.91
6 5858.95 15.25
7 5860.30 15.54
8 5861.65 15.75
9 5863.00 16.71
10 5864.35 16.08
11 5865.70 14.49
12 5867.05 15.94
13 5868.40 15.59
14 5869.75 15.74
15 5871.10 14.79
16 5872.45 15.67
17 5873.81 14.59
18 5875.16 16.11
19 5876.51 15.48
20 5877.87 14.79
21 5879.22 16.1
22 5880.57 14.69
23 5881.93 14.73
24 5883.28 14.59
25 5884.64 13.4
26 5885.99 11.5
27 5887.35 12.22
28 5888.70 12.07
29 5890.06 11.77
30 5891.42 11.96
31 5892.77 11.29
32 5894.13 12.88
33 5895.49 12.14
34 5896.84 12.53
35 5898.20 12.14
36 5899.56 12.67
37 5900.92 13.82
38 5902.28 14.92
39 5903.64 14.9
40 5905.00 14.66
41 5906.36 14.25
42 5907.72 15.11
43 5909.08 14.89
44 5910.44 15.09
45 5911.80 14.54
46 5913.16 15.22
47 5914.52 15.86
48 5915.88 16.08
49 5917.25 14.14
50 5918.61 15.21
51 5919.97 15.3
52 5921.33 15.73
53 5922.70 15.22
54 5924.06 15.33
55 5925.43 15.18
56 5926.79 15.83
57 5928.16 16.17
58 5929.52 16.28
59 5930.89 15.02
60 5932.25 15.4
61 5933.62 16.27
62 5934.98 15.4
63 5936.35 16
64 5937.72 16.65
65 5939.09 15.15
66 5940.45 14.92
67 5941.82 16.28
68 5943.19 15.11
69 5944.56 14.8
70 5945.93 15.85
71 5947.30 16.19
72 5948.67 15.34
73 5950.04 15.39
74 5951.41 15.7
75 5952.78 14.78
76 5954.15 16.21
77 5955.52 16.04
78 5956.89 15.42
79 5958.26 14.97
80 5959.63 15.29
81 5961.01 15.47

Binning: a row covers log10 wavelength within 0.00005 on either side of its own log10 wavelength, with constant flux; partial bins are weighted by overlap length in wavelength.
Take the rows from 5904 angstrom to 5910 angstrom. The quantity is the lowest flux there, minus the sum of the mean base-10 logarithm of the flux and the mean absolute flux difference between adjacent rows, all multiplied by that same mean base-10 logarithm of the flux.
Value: 14.7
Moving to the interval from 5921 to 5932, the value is 16.0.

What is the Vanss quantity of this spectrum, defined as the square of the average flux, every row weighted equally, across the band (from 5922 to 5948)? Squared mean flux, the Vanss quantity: 244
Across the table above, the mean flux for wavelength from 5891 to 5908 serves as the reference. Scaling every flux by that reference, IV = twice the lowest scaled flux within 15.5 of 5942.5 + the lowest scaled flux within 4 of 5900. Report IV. 3.13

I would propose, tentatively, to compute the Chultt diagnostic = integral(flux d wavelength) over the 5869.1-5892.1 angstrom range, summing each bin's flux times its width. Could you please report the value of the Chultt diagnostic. 325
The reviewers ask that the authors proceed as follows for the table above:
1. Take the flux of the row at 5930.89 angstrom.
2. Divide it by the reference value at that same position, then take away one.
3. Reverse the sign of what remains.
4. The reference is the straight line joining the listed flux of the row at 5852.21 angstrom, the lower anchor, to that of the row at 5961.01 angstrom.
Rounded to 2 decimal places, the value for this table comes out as 0.04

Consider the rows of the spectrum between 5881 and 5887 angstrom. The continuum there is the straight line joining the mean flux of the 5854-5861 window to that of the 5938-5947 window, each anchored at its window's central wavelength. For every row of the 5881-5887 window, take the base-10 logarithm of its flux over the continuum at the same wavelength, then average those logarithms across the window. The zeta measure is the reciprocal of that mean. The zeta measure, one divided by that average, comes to -17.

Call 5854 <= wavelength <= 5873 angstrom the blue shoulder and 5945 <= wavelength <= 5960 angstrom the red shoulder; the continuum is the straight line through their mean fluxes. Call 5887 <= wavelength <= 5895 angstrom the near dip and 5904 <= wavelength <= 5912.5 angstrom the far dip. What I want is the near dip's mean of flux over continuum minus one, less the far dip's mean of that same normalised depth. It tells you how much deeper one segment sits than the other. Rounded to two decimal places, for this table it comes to -0.18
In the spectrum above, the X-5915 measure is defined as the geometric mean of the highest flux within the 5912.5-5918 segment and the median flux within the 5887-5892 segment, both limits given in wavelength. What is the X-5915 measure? 13.90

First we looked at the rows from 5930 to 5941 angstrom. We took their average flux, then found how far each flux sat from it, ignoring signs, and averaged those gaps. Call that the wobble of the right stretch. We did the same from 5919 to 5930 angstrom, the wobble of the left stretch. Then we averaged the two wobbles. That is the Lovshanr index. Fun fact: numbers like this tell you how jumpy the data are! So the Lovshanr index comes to 0.45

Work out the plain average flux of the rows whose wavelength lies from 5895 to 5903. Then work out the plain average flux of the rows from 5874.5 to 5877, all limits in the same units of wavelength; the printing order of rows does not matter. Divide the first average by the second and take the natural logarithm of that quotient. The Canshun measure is -0.19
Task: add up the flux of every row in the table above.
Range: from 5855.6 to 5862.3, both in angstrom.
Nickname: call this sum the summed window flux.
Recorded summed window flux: 76.3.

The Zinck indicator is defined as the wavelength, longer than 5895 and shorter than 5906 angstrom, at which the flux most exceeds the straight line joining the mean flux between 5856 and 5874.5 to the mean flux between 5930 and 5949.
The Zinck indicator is 5902.28 angstrom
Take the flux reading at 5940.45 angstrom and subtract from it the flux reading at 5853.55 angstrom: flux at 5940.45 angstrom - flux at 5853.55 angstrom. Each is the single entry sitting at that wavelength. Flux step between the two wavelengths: -2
